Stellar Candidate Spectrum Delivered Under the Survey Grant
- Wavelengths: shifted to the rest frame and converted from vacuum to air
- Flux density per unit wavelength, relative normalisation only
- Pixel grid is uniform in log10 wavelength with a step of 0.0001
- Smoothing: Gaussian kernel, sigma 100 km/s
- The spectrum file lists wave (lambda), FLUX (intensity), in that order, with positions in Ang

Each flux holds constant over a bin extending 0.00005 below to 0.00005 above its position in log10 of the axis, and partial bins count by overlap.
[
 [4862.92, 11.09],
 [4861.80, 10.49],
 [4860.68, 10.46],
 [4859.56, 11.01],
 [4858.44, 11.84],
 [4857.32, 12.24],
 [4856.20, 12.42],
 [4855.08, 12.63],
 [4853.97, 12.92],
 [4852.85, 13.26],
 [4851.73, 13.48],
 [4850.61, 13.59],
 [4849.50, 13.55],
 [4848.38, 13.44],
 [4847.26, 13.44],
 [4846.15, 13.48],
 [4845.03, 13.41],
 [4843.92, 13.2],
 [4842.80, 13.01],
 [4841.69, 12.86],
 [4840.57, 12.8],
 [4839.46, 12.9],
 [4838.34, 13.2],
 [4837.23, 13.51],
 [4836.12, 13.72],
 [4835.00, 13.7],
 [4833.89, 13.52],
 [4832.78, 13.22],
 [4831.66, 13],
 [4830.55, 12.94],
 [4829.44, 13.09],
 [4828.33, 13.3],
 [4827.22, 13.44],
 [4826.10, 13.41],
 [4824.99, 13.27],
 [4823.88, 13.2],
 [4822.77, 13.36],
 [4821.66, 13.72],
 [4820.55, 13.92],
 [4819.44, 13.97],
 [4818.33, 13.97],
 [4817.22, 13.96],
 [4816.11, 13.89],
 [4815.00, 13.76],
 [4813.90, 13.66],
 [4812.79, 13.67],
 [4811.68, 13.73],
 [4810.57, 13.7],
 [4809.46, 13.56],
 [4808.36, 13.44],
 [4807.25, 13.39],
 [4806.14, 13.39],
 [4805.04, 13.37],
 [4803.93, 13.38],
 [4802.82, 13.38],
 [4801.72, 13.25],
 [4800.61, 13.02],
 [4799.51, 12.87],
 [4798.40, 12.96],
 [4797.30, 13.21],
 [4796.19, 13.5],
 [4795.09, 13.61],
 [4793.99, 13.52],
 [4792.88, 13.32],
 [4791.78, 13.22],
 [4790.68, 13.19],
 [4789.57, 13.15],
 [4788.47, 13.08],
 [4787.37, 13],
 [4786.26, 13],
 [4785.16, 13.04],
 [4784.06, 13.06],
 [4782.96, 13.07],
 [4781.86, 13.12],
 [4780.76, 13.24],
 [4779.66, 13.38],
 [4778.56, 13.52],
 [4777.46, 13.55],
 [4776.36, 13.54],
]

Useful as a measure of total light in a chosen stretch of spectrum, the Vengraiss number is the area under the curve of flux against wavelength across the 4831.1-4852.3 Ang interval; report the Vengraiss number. 282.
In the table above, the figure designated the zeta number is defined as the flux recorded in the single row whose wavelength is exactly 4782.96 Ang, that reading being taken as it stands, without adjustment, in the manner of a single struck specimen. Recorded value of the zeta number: 13.07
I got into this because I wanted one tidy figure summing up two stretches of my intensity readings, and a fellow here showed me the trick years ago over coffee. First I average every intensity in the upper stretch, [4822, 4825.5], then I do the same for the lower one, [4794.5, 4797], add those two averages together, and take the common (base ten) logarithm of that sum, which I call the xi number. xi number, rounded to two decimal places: 1.43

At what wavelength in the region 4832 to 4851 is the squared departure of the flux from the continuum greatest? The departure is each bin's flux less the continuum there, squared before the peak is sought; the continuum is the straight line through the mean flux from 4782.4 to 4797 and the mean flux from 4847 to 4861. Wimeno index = 4836.12 Ang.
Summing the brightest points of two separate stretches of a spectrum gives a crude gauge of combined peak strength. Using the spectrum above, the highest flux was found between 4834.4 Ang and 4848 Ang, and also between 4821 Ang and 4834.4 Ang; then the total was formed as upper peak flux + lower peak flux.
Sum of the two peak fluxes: 27.4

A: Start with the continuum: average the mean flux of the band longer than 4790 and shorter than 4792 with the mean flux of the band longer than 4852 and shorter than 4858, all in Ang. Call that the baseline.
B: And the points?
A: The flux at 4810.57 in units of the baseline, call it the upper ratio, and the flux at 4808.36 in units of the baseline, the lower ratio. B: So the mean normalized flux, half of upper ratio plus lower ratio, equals 1.05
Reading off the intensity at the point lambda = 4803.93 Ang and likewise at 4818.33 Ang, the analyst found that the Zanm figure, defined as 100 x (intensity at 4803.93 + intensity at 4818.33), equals 2735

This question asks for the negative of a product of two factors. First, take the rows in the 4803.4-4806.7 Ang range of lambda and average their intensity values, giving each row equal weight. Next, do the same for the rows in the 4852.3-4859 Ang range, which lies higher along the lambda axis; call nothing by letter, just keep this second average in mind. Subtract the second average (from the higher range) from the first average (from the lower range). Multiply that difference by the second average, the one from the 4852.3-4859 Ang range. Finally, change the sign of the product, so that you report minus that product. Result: -10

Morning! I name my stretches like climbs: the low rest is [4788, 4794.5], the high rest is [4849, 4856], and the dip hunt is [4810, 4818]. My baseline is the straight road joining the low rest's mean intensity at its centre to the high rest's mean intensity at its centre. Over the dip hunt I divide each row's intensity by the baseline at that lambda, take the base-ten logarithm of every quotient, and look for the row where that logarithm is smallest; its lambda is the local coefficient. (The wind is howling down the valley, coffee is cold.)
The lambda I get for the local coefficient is 4813.90 Ang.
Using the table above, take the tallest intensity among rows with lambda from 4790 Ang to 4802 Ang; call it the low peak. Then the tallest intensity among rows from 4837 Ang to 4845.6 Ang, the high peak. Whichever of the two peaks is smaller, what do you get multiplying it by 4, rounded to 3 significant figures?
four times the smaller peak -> 54.0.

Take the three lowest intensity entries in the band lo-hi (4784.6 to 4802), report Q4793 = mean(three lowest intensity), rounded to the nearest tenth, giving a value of 12.9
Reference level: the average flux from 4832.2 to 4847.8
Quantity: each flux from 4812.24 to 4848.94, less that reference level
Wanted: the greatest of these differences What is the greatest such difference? 0.69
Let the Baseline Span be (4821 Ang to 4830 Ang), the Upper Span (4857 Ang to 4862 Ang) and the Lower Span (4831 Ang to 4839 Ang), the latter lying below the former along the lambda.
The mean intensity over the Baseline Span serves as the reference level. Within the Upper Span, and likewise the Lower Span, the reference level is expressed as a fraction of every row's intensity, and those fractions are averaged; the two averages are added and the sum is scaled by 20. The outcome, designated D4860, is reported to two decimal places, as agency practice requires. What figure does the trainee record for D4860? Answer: 43.83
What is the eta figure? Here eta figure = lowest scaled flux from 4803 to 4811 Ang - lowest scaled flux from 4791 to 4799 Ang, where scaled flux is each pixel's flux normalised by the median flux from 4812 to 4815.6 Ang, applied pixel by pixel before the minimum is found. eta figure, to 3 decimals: 0.030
